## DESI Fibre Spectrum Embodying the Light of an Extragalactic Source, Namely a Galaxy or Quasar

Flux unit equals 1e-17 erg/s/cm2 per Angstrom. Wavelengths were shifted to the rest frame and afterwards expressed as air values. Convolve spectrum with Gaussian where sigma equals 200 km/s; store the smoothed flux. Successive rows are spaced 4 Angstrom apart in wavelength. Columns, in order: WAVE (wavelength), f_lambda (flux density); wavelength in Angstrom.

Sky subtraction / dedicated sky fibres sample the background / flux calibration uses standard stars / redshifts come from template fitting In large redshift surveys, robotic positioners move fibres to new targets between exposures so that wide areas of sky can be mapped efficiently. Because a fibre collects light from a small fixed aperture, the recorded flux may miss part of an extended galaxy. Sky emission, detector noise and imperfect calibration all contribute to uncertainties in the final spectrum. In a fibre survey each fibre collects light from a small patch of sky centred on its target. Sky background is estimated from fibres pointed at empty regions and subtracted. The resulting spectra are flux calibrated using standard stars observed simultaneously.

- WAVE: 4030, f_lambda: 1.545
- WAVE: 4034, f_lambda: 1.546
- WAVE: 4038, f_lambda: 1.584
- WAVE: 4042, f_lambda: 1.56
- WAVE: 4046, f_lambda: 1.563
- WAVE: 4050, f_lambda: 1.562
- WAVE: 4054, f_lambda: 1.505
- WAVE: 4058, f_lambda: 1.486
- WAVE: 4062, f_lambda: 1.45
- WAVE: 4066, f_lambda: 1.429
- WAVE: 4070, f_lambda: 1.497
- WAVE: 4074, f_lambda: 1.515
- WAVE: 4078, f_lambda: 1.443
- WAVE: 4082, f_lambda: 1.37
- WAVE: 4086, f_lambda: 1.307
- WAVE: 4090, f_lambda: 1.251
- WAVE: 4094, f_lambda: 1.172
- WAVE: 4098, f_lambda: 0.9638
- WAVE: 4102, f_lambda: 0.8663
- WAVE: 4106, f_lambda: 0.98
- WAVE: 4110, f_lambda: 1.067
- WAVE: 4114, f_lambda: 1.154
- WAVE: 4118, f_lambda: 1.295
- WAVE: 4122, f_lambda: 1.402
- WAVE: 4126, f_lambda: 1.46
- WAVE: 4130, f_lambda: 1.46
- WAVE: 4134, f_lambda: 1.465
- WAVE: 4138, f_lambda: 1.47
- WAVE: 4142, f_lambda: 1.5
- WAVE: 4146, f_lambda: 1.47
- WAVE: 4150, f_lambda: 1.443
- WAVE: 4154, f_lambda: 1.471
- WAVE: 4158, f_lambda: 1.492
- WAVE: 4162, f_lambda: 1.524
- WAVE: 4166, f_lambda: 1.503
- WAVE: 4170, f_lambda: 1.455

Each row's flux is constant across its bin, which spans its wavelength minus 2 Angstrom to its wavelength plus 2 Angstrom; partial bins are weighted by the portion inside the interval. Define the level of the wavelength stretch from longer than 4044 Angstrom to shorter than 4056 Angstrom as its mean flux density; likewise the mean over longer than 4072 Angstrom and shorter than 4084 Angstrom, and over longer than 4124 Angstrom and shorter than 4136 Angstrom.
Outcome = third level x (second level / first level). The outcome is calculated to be 1.37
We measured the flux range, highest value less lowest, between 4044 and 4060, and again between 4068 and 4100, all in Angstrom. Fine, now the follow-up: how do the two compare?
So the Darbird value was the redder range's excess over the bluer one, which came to 0.47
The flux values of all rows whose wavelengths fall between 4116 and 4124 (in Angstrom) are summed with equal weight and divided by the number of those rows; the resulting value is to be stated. 1.35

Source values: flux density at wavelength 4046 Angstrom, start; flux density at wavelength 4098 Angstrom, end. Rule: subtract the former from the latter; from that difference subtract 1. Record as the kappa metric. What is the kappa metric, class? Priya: -1.60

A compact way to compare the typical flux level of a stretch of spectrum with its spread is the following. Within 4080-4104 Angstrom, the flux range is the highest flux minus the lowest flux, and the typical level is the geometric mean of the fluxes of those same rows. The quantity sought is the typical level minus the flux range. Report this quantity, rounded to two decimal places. 0.64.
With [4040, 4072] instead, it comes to 1.37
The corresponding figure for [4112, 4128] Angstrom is 1.02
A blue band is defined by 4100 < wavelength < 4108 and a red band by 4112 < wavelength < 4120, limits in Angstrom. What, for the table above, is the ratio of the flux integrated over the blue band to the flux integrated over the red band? 0.75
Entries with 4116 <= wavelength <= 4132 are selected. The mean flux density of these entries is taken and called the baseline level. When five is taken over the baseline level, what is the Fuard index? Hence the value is 3.56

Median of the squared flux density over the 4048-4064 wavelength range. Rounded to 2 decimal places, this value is 2.24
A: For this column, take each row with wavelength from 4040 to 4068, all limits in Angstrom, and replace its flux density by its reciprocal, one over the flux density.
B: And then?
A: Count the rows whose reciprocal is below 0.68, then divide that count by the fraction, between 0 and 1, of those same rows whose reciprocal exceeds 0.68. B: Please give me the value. 17.5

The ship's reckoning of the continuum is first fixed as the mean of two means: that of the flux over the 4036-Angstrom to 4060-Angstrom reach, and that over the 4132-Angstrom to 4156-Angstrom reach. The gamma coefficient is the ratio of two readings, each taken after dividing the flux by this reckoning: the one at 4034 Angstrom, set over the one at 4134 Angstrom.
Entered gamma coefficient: 1.06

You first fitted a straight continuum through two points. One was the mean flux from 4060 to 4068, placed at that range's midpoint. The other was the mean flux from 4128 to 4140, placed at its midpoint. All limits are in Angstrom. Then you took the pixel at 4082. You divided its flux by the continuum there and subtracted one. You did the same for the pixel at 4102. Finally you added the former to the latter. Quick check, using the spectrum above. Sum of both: -0.46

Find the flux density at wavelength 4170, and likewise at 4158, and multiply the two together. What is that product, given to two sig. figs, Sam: 2.2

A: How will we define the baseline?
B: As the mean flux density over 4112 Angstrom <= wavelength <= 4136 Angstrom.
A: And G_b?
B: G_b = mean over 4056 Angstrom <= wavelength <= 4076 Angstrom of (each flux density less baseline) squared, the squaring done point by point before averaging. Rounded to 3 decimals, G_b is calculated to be 0.012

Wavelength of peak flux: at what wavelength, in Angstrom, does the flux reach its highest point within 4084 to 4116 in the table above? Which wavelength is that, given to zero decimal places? 4086 Angstrom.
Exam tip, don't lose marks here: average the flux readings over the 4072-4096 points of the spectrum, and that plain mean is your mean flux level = 1.34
